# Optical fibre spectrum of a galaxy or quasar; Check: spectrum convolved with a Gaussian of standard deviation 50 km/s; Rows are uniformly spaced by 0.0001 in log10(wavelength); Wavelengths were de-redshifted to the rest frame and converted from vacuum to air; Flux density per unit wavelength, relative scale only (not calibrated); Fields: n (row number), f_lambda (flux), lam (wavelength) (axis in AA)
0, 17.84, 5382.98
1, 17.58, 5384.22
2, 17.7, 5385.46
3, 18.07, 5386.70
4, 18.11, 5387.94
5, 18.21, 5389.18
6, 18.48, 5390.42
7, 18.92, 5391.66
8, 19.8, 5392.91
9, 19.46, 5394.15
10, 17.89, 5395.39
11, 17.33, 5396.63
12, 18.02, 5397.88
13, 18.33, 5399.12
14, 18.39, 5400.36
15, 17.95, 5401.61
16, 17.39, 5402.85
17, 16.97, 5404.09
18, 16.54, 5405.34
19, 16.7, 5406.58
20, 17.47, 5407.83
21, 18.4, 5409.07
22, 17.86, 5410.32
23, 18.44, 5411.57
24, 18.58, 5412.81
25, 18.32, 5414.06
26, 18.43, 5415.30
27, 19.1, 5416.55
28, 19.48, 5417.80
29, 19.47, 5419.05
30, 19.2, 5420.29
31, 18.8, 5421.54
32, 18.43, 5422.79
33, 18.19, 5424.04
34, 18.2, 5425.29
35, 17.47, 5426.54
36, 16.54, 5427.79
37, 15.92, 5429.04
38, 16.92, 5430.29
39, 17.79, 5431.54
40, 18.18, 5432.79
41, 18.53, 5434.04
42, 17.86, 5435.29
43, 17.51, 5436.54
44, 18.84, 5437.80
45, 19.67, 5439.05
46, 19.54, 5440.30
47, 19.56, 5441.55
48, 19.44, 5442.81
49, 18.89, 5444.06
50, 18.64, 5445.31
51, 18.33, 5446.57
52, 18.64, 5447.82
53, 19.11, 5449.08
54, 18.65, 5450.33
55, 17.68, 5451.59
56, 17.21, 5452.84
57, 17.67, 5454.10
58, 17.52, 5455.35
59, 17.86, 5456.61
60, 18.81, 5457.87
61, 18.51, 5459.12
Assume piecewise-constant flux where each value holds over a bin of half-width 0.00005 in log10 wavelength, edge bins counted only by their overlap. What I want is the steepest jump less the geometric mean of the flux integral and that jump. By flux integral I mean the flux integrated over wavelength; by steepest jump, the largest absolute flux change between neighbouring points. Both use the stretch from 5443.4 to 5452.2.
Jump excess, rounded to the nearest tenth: -11.6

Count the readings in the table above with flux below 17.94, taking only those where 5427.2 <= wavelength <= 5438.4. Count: 6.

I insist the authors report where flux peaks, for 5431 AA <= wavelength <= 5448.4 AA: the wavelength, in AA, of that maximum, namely 5439.05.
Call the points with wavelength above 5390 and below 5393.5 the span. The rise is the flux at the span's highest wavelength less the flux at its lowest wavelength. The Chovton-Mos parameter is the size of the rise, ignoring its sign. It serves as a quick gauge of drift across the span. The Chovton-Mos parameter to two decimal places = 1.32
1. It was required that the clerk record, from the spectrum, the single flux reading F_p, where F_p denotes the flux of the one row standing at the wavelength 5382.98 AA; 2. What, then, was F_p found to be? 17.84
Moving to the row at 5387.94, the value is 18.11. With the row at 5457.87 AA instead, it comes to 18.81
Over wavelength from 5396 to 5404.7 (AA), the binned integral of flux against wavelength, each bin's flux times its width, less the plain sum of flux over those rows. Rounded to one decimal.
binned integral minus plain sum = 30.3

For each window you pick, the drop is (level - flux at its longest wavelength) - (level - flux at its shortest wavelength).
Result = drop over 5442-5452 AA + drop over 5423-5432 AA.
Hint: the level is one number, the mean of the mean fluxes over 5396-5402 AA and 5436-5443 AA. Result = 2.2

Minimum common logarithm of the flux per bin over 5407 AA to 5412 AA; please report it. 1.24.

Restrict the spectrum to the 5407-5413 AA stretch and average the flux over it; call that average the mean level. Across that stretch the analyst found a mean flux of 18.1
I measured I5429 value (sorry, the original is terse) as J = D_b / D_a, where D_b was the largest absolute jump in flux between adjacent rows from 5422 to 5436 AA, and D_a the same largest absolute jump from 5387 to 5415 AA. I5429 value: 0.6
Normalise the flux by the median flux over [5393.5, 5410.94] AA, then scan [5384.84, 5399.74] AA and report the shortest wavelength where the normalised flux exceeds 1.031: 5390.42 AA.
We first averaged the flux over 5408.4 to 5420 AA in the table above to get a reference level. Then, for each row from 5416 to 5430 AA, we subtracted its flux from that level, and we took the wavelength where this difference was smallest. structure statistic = 5417.80 AA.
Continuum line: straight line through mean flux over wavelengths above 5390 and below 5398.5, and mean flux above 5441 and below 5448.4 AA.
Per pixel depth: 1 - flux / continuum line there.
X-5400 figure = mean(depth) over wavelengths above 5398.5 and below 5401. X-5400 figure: 0.01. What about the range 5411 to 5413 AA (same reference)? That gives 0.01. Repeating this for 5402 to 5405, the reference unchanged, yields 0.08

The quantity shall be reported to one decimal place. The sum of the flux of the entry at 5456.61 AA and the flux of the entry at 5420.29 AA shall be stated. 37.1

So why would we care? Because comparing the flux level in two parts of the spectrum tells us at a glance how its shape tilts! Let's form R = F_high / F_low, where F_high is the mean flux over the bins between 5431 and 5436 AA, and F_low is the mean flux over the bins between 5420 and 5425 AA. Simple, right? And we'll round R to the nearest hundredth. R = 0.97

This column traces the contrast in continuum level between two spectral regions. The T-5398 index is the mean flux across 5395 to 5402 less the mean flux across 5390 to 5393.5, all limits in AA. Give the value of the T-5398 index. -1.1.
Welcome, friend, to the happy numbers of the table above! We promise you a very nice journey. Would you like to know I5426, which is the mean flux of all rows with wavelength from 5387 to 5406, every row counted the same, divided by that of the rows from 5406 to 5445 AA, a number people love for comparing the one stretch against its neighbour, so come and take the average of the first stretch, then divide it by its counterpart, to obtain 0.989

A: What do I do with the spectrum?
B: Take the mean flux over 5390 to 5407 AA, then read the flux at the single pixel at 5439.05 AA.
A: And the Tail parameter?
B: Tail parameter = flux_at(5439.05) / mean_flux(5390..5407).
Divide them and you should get 1.09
